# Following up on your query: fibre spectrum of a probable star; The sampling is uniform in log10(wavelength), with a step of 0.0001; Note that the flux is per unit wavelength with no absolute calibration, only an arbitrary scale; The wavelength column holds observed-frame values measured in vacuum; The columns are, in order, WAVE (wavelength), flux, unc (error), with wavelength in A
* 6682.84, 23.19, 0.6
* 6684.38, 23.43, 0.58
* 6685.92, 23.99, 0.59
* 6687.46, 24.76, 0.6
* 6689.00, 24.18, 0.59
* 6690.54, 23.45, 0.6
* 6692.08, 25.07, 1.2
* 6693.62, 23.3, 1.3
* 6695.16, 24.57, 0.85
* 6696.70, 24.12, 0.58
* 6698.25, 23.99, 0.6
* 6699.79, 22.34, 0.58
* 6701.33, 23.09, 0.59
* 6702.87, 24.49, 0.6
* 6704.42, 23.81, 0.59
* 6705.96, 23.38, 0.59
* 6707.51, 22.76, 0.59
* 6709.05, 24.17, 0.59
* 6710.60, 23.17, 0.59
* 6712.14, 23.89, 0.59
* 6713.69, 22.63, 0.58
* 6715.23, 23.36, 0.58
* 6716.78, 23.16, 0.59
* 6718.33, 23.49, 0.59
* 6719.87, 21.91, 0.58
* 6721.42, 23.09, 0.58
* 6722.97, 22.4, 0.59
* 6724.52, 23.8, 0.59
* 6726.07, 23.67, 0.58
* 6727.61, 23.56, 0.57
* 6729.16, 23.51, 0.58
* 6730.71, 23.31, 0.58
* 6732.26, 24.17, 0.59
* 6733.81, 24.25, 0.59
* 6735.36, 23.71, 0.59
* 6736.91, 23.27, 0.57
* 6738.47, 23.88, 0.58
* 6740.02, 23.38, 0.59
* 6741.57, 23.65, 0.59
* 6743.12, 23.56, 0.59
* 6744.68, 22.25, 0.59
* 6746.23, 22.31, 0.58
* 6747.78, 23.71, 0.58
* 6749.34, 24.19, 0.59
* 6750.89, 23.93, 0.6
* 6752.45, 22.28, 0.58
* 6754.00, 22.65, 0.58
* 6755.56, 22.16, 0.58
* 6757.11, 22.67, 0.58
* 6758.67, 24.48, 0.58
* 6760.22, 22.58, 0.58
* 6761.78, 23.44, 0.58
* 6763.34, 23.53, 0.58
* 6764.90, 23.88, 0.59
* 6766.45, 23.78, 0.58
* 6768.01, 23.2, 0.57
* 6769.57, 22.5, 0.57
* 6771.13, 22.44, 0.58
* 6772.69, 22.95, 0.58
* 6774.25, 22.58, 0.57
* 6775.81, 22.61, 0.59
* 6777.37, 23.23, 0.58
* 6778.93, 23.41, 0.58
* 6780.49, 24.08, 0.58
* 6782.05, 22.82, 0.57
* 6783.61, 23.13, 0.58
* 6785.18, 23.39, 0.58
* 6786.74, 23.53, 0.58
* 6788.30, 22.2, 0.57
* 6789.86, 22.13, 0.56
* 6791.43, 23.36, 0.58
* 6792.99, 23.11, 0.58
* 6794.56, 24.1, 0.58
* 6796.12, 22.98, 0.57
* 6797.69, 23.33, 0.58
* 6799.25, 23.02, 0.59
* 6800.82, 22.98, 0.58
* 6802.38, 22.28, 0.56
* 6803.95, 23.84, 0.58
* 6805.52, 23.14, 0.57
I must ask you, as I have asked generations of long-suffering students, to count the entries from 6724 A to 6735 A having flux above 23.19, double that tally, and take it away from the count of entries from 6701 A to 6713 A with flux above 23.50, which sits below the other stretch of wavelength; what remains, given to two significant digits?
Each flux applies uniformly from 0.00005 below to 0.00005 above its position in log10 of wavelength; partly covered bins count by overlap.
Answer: -10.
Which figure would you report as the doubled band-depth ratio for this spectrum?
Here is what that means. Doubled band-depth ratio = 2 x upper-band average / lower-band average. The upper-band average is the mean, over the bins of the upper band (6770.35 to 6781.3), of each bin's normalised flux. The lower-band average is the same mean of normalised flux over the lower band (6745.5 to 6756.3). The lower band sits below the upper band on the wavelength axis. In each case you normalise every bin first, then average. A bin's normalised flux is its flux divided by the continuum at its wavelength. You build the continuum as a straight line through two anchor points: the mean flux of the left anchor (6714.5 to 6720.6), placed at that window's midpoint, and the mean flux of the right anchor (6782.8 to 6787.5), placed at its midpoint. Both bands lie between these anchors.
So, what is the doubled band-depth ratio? 1.99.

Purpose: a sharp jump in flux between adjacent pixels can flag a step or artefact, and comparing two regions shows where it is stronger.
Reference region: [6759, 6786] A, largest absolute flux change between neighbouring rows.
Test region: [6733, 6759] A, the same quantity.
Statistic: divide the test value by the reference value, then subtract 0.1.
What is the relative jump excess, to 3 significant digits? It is 1.34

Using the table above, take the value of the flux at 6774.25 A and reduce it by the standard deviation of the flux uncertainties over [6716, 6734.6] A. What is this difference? 22.6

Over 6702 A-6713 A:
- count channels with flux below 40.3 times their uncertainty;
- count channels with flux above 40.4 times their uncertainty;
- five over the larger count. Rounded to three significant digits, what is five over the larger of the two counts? 1.67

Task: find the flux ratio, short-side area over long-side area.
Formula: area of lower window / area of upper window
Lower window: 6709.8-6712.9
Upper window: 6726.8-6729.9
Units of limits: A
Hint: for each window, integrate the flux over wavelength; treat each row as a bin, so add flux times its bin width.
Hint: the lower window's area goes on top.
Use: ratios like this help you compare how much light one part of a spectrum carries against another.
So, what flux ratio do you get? 1.00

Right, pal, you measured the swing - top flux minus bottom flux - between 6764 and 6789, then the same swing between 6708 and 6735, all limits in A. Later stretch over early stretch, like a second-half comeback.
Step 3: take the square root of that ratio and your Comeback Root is 0.90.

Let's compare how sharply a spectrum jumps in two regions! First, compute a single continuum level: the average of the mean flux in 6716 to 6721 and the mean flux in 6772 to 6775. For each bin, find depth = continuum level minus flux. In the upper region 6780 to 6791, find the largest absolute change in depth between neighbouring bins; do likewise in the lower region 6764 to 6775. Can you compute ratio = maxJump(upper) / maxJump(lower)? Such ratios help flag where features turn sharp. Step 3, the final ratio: 1.90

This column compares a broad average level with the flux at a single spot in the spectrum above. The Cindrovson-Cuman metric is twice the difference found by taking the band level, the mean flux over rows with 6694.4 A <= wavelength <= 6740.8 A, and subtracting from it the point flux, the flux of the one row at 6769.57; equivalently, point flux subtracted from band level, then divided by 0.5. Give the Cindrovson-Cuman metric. 2.0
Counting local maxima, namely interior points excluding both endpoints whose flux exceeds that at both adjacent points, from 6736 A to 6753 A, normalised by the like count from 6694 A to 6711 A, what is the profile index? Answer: 1.50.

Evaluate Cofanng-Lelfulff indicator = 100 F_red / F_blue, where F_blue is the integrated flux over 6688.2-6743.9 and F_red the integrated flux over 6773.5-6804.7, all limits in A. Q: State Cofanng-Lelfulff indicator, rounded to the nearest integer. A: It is 55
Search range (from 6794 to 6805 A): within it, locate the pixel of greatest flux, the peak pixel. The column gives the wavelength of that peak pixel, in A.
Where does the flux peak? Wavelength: 6794.56 A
